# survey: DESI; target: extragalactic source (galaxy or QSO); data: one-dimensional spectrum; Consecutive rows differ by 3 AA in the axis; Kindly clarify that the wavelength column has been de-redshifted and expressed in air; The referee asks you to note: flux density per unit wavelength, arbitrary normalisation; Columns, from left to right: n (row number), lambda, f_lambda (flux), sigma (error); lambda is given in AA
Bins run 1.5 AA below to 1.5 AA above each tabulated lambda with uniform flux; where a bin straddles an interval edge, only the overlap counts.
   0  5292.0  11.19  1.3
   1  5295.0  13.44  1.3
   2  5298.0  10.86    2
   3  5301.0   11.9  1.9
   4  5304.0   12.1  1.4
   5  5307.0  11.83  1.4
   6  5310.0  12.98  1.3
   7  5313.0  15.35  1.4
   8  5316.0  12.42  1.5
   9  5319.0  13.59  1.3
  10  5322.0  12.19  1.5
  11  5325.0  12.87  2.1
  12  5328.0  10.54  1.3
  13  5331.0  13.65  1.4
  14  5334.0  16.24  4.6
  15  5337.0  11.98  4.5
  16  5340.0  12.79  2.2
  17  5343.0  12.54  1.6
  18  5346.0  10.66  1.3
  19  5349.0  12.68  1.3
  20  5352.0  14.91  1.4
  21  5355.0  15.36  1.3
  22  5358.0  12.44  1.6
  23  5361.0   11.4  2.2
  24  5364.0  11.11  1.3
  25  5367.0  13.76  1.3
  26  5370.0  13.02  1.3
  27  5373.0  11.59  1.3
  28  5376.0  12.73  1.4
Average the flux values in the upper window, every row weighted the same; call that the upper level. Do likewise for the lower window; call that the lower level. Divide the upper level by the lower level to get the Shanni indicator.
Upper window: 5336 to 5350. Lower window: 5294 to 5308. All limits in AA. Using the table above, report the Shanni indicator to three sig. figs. 1.01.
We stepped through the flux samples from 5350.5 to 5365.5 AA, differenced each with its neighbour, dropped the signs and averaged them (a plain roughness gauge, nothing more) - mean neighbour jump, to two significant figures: 1.2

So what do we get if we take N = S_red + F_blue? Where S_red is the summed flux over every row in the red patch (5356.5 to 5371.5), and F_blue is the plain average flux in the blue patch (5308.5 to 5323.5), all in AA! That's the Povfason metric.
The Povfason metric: 75.0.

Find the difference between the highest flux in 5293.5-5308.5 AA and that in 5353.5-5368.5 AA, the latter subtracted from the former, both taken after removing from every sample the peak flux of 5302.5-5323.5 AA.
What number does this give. -1.9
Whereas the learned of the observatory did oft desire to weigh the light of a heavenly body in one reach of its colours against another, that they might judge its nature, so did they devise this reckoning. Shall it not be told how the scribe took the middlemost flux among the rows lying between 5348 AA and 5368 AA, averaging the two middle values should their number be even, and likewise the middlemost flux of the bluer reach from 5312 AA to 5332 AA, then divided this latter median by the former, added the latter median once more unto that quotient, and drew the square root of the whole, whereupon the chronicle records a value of 3.73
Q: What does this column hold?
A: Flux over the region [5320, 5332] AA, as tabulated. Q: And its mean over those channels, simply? 12.3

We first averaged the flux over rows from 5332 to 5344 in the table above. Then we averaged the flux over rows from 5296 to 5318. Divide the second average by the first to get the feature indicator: 0.93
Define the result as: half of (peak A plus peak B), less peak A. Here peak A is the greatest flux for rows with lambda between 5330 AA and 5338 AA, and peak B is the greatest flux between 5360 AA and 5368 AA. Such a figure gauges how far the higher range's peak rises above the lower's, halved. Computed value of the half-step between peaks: -1.2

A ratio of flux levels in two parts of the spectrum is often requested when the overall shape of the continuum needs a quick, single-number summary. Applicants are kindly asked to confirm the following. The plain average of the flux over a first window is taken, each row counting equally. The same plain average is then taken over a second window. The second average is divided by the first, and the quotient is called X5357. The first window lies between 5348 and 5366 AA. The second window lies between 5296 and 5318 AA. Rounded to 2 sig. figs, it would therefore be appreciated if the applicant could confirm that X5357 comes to 0.96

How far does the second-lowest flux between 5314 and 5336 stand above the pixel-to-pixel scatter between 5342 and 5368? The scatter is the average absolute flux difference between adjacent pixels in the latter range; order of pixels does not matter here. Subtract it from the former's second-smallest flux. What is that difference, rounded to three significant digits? 10.5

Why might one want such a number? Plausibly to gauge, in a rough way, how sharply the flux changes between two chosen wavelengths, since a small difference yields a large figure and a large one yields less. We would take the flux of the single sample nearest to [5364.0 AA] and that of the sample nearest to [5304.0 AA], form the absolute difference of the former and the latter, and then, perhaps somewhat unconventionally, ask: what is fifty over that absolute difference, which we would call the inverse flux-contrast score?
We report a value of 51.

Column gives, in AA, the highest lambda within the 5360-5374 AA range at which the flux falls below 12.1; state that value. 5373.0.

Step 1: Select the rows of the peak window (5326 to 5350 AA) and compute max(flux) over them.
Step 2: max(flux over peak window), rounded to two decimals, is 16.24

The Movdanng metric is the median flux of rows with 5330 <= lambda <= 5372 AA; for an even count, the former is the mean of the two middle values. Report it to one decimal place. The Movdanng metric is 12.7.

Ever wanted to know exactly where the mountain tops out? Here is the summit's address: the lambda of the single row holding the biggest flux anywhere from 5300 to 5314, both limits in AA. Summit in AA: 5313.0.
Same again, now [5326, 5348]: 5334.0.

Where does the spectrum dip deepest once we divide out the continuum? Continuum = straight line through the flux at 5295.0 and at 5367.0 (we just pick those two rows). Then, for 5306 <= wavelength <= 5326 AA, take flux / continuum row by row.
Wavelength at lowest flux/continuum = 5307.0 AA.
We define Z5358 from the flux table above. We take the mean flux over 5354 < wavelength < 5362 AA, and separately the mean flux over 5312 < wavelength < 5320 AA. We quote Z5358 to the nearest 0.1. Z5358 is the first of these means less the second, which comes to -0.7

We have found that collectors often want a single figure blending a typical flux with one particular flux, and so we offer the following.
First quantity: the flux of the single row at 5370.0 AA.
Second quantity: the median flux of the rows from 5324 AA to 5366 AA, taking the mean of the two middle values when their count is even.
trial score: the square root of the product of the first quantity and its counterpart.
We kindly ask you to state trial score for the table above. 12.8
